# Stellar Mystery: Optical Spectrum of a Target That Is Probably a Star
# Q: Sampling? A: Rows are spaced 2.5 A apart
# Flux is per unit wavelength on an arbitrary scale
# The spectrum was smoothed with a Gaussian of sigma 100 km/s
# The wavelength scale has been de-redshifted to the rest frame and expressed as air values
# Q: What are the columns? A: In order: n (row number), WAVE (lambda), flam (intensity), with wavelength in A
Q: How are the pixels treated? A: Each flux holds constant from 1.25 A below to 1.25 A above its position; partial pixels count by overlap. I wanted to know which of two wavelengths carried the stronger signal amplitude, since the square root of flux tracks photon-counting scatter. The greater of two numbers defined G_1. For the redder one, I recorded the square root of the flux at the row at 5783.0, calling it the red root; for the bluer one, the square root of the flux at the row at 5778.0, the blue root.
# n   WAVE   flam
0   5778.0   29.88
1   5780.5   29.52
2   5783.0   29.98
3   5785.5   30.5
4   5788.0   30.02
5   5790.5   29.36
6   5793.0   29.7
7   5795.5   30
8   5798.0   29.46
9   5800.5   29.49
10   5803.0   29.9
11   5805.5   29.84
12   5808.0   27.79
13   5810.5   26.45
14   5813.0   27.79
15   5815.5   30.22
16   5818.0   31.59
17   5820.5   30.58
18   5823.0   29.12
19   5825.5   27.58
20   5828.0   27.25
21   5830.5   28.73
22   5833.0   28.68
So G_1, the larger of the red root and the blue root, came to 5.48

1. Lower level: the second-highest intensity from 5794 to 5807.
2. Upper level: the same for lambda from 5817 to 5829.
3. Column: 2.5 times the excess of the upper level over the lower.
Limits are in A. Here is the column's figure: 1.7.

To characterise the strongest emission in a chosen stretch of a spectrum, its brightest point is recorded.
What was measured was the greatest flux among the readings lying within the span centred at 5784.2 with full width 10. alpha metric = 30.5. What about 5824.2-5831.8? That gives 28.73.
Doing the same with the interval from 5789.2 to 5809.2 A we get 30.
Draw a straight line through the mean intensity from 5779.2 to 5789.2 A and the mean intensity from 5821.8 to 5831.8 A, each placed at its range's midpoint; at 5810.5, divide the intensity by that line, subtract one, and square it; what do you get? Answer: 0.0070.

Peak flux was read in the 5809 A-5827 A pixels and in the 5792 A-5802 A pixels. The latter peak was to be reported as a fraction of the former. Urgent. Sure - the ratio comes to 0.95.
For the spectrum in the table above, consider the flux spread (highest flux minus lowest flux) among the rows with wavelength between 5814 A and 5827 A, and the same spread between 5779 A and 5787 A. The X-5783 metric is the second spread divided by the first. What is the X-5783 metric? 0.24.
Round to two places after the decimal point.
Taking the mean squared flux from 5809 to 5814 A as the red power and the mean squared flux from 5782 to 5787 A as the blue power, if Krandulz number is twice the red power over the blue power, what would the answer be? 1.61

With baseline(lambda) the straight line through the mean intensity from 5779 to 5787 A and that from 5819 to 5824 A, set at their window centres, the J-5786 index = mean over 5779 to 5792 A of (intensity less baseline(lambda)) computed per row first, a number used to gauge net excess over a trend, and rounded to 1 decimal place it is -0.1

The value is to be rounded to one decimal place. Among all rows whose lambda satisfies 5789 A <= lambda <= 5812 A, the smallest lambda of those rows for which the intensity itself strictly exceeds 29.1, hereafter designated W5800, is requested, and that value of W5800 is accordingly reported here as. 5790.5 A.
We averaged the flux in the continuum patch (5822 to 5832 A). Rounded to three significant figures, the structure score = 28.2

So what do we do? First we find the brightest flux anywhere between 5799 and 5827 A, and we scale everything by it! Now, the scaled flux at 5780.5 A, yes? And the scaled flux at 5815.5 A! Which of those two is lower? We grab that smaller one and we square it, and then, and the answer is 0.87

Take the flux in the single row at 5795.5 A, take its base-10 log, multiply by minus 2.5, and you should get -3.69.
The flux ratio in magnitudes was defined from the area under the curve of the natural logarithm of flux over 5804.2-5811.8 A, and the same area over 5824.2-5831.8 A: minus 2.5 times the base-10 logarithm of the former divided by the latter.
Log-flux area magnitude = -0.002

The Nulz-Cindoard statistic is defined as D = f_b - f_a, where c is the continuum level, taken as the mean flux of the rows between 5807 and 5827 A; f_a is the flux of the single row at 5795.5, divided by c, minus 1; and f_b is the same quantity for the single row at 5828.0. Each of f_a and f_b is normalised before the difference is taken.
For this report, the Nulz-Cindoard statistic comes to -0.10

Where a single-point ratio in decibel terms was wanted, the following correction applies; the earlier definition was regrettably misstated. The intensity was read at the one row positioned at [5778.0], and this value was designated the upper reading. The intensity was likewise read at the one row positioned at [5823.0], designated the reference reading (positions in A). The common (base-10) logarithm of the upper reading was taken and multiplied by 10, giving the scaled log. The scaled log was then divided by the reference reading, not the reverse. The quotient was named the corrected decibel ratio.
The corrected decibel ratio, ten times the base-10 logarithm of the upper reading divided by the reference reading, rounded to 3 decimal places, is 0.507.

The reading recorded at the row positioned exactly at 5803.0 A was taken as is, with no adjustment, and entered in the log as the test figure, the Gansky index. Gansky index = 29.9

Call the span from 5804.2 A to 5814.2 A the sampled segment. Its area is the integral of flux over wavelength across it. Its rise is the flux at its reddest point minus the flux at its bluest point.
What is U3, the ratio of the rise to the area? -0.007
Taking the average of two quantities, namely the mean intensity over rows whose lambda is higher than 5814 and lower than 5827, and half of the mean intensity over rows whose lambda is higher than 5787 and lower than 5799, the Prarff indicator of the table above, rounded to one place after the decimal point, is 22.3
